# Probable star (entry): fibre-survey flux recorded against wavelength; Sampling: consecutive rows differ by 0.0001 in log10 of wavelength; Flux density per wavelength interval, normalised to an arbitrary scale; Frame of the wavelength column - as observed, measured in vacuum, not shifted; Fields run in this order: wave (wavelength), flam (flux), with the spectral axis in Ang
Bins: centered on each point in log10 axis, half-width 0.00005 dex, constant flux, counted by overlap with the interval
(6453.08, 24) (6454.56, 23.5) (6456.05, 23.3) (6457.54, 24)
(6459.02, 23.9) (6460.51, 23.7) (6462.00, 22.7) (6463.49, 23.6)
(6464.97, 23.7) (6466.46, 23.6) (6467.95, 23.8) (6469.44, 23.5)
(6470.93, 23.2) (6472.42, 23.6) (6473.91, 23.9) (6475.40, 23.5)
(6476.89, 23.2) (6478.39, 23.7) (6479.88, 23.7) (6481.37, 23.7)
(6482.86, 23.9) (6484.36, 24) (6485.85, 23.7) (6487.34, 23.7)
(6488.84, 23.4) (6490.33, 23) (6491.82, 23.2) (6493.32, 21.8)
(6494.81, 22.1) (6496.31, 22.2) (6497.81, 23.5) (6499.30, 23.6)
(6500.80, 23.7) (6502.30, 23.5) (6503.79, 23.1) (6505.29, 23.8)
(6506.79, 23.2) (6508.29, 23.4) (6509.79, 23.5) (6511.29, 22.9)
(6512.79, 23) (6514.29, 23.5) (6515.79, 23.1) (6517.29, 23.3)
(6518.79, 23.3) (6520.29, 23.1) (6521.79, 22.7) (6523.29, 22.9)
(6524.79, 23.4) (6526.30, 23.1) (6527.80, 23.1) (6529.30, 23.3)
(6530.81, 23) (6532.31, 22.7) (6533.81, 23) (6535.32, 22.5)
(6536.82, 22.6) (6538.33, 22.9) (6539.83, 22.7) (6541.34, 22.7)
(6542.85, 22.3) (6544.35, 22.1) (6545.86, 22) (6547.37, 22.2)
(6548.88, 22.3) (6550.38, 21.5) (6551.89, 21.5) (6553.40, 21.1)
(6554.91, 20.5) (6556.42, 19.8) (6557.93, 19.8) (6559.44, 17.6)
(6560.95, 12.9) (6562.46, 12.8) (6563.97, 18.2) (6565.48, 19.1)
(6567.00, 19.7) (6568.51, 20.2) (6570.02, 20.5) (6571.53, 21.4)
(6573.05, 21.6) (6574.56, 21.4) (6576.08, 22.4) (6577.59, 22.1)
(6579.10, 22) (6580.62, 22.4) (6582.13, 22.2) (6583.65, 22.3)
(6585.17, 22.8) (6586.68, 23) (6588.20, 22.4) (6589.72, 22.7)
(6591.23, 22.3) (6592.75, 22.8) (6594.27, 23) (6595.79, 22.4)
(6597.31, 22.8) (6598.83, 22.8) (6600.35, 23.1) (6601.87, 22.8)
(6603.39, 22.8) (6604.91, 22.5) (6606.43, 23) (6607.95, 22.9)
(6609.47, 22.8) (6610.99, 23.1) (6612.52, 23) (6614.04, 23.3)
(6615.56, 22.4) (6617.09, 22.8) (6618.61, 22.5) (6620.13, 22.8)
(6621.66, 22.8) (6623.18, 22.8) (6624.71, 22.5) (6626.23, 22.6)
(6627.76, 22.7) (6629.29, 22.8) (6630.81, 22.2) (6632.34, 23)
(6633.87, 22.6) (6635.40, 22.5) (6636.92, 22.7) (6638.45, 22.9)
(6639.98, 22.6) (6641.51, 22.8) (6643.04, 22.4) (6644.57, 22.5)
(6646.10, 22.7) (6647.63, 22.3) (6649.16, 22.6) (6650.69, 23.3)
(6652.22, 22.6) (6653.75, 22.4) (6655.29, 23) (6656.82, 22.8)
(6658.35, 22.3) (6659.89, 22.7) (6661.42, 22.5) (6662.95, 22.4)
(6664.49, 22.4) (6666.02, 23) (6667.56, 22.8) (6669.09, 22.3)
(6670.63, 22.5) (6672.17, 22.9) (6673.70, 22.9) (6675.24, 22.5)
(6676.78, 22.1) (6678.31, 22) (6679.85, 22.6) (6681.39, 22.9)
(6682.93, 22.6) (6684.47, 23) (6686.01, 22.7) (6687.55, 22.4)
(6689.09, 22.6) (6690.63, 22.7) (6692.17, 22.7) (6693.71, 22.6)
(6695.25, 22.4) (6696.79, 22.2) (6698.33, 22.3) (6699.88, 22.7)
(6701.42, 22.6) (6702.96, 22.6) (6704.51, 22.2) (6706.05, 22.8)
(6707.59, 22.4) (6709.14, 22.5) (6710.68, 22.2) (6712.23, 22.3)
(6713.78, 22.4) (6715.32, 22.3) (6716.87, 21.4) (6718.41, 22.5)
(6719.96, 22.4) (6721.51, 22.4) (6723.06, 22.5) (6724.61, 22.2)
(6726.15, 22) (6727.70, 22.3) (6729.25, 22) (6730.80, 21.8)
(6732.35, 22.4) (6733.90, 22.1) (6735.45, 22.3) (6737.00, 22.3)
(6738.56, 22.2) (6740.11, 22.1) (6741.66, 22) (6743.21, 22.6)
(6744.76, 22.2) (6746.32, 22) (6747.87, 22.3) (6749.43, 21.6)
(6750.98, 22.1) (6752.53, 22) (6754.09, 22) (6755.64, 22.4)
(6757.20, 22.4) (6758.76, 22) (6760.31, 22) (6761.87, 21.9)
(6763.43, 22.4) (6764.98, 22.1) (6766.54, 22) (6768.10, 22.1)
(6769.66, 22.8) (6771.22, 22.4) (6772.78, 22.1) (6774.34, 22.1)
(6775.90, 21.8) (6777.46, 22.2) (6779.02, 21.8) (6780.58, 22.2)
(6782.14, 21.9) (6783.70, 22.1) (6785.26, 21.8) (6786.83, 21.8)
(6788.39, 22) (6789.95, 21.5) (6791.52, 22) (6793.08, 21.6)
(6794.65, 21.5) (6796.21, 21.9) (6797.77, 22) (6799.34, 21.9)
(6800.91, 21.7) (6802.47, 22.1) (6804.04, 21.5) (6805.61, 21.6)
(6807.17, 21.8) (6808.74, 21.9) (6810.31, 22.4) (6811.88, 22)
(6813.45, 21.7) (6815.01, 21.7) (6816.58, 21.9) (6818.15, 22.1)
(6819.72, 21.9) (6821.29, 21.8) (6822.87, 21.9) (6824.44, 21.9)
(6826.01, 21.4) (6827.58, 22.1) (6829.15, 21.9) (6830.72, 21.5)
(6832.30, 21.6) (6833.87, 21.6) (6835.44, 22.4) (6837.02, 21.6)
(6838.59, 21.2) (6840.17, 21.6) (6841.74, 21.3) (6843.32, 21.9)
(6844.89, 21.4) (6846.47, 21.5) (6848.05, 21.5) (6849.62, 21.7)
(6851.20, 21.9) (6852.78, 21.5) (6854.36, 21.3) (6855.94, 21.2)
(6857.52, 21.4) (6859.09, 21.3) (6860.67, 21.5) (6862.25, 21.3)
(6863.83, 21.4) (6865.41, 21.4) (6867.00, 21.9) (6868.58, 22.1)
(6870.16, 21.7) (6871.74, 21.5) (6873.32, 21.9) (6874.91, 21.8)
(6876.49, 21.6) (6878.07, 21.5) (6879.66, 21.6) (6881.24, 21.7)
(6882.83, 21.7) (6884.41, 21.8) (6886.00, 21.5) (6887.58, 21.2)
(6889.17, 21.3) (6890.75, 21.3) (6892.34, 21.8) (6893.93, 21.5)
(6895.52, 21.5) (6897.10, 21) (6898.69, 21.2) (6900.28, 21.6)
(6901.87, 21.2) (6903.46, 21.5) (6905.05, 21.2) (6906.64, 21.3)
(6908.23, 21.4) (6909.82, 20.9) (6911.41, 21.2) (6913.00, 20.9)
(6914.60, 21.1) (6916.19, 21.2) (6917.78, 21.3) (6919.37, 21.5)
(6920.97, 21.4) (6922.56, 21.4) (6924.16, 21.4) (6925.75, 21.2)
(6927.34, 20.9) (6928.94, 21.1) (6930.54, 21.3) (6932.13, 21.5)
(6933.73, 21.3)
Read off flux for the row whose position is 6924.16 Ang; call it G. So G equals 21.4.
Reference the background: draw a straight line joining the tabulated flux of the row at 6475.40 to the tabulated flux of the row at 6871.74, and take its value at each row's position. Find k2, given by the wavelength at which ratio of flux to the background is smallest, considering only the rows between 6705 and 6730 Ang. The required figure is 6716.87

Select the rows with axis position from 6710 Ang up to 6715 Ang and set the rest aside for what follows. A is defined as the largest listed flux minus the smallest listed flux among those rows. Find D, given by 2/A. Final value 10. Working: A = 0.20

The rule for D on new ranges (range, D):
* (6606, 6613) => 7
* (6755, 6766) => 4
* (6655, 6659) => 3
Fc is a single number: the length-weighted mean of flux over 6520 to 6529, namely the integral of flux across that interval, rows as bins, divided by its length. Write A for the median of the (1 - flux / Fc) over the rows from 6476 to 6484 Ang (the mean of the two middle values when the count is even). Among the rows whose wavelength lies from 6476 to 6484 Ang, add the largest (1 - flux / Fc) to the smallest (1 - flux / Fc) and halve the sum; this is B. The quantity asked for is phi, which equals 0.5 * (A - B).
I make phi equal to -0.003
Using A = -0.027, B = -0.02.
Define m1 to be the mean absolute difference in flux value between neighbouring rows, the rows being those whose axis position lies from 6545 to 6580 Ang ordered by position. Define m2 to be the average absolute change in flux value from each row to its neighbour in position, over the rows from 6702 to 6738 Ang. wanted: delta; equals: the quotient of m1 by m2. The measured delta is 3.0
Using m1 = 0.92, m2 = 0.305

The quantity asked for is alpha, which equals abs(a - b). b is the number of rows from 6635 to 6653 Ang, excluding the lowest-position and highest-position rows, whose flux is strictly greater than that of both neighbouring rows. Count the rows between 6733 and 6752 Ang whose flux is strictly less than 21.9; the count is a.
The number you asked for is 3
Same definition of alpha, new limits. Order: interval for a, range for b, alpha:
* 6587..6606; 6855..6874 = 3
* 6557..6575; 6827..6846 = 9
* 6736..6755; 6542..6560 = 0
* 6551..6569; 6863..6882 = 10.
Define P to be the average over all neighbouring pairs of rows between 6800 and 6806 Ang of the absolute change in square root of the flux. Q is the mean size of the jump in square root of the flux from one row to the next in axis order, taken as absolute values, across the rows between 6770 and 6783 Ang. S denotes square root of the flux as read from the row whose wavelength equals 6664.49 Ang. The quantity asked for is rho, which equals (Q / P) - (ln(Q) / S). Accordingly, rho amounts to 1.5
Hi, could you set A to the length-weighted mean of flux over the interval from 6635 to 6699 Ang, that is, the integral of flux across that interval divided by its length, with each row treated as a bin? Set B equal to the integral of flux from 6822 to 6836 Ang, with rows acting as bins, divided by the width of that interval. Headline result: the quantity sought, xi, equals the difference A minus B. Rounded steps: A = 22.6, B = 21.80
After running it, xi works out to 0.8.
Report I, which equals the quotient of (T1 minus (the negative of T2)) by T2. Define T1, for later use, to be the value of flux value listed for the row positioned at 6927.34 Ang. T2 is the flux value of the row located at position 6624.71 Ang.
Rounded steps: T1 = 20.9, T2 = 22.5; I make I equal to 1.929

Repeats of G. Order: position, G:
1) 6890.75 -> 21.3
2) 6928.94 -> 21.1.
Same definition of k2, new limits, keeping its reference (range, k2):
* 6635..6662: 6647.63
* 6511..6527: 6521.79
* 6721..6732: 6730.80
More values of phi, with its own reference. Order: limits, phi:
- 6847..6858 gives 0.001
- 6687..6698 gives -0.003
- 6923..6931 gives -0.001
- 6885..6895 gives 0.002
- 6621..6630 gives -0.002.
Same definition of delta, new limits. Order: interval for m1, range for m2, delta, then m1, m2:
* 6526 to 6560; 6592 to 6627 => 1.4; 0.36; 0.264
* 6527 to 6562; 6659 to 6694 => 2.2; 0.57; 0.259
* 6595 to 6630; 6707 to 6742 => 0.9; 0.24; 0.255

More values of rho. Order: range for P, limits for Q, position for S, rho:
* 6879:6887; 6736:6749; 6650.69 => 2.8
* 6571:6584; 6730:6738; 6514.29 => 1.6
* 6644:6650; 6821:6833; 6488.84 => 1.7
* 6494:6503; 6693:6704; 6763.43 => 1.3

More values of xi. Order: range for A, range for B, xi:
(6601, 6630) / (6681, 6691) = 0.1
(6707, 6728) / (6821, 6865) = 0.7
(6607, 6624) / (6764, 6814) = 0.9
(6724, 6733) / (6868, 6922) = 0.7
